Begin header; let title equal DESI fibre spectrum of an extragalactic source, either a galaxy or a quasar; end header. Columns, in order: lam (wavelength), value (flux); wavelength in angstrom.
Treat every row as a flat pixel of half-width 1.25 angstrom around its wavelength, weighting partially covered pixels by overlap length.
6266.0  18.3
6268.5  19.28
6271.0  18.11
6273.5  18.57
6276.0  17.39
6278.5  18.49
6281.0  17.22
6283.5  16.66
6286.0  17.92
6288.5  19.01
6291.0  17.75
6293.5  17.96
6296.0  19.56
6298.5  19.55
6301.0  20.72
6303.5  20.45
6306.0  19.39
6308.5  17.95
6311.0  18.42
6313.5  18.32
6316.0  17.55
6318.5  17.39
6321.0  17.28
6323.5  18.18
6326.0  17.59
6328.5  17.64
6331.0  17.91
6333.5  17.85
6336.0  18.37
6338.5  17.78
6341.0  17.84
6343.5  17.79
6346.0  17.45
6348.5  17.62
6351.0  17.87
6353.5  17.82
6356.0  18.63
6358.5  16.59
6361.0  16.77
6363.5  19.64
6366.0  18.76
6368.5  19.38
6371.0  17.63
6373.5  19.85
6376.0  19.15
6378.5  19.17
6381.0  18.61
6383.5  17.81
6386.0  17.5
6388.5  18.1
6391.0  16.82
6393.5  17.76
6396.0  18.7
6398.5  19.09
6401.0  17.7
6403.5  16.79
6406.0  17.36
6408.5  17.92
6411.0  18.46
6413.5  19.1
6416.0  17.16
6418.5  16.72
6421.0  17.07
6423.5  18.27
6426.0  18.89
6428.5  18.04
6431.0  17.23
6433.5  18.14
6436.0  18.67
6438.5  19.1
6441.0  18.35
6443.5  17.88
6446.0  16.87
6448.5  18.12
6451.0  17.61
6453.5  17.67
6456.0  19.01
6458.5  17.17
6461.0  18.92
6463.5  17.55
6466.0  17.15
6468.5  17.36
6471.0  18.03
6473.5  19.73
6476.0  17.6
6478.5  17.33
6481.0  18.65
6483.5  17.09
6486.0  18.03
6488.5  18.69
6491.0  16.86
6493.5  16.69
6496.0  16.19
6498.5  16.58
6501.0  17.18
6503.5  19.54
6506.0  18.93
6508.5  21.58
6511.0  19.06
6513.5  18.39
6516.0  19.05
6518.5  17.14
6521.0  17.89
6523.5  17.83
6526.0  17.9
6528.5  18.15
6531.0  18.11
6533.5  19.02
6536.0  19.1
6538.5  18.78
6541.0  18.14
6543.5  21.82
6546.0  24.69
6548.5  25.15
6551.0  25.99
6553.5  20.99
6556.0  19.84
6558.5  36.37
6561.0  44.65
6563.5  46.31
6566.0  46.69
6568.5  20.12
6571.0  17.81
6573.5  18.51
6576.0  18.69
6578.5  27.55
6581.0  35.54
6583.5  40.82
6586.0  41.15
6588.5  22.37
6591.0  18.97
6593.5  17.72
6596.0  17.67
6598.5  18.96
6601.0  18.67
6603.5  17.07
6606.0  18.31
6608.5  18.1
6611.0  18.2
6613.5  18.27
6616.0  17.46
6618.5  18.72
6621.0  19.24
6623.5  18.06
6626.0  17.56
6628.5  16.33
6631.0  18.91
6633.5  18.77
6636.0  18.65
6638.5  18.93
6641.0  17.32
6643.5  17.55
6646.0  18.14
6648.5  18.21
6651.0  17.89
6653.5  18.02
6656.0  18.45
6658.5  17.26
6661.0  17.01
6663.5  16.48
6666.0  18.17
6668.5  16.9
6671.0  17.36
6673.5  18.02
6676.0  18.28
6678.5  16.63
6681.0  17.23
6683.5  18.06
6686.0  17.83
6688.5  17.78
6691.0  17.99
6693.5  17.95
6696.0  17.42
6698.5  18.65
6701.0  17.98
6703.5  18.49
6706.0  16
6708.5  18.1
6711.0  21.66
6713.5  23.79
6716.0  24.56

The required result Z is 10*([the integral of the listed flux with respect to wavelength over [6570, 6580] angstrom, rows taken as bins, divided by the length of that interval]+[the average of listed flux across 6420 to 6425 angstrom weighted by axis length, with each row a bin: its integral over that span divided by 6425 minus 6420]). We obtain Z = 388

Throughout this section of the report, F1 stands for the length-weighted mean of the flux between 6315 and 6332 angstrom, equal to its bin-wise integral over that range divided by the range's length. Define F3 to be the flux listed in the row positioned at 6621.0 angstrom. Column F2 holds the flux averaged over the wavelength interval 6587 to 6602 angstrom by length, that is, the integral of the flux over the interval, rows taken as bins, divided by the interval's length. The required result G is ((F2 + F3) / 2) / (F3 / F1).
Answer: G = 17.7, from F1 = 17.6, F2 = 19.4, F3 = 19.24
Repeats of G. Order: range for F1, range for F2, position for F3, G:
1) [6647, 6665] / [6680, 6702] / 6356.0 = 17.3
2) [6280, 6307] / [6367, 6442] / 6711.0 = 17.2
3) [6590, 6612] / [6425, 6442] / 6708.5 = 18.3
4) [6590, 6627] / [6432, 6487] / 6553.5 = 16.9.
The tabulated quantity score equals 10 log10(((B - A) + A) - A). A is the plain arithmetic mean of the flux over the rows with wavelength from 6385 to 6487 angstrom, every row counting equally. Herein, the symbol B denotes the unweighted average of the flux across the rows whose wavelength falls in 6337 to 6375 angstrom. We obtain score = -8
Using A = 17.9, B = 18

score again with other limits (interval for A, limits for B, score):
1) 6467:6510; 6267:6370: -7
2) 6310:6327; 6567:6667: 3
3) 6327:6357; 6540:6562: 9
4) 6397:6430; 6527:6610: 8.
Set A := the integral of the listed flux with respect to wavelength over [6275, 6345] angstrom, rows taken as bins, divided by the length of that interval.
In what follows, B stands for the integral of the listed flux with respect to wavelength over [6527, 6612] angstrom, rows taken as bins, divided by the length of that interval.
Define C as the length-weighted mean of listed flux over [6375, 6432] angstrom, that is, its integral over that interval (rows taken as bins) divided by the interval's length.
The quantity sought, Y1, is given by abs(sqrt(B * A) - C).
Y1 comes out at 3.1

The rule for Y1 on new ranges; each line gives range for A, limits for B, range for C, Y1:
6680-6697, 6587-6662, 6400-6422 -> 0.4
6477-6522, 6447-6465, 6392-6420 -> 0.1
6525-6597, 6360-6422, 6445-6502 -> 3.9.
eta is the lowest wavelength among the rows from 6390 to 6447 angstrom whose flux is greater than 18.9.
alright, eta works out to 6398.5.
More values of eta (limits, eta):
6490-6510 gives 6503.5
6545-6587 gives 6546.0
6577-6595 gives 6578.5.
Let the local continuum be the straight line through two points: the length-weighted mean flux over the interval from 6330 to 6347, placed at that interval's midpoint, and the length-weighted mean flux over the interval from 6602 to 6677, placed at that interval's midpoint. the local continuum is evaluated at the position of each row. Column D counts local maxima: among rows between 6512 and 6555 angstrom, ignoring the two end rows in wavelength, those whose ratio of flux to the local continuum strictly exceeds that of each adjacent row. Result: 5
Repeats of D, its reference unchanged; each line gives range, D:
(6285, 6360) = 10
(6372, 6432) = 5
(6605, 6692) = 9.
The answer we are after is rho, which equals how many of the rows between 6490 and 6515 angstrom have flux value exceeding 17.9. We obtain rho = 5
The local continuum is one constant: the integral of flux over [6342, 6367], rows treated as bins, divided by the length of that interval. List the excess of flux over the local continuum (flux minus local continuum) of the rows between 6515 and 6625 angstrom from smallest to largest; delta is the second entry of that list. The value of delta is -0.7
